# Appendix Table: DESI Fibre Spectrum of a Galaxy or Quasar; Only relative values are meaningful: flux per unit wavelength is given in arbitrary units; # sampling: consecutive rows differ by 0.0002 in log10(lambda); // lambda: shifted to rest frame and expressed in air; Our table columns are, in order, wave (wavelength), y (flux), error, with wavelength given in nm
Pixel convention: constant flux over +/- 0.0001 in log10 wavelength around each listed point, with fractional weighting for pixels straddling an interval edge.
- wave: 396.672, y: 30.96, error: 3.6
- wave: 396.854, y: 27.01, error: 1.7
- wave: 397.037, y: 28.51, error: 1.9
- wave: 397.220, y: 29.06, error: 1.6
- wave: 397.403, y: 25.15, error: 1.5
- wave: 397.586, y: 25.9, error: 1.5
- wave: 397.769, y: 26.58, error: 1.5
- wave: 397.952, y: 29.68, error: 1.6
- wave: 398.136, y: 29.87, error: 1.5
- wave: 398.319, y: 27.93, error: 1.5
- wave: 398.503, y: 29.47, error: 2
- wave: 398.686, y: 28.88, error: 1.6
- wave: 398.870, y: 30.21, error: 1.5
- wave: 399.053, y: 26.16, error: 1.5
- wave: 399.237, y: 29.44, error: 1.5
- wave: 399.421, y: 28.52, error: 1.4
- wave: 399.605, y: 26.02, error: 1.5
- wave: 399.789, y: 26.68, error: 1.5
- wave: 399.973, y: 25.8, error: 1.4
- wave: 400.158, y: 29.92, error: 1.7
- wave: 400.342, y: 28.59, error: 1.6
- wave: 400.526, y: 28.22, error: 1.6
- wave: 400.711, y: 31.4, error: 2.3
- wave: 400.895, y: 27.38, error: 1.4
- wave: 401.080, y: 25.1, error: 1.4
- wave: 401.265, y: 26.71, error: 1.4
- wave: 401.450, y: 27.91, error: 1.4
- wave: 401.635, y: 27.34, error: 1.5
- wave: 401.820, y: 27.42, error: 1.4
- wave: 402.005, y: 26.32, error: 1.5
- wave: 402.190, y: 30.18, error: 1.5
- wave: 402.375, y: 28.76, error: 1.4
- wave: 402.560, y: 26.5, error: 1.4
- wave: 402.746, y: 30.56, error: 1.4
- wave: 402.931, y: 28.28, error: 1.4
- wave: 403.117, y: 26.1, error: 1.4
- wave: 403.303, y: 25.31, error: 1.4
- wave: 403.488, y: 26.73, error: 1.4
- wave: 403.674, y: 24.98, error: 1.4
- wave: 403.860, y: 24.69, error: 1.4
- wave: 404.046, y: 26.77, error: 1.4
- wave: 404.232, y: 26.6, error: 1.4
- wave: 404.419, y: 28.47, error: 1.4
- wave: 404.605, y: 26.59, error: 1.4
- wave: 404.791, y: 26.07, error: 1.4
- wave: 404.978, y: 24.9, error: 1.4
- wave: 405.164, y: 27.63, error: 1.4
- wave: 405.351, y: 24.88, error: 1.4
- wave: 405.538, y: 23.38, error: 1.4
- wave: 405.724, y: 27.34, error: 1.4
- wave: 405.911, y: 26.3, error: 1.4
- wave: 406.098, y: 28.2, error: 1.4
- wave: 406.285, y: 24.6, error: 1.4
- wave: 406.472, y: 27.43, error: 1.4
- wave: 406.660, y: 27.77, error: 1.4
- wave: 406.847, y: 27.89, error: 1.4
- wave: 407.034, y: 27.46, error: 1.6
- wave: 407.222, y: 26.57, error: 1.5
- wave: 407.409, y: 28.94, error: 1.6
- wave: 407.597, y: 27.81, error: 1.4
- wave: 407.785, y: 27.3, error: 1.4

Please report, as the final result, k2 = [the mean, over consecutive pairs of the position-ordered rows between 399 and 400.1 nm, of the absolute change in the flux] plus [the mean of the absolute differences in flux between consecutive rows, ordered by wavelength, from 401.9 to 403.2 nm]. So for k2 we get 4.3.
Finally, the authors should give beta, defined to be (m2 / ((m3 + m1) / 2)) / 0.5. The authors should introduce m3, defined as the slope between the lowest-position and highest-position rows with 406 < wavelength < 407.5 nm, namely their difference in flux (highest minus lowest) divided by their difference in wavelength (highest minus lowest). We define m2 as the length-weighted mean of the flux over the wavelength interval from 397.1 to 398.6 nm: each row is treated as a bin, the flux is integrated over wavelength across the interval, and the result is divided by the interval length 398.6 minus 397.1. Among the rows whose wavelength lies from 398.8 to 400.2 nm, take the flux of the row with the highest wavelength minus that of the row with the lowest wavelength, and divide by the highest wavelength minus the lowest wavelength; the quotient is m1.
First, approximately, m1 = -0.2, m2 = 28.0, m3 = 0.6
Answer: 330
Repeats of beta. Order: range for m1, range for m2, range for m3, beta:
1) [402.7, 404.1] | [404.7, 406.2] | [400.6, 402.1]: -15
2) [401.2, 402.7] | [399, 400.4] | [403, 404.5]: 67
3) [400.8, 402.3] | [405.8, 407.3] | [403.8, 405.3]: 24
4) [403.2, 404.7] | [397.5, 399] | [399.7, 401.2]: -474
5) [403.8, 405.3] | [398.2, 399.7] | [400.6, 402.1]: -68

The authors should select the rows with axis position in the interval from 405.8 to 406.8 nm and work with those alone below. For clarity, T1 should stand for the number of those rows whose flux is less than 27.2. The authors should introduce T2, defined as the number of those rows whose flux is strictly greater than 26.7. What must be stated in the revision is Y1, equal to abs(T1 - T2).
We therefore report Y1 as 1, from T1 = 2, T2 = 3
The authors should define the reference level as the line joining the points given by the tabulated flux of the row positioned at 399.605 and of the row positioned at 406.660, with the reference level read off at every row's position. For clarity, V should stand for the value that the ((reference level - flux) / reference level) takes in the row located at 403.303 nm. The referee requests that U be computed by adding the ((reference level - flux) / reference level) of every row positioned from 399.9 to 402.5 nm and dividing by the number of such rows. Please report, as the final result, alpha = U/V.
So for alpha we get -1.0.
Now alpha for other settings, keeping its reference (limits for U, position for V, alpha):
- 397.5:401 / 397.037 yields 0.7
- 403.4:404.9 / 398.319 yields -0.3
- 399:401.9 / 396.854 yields 0.8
